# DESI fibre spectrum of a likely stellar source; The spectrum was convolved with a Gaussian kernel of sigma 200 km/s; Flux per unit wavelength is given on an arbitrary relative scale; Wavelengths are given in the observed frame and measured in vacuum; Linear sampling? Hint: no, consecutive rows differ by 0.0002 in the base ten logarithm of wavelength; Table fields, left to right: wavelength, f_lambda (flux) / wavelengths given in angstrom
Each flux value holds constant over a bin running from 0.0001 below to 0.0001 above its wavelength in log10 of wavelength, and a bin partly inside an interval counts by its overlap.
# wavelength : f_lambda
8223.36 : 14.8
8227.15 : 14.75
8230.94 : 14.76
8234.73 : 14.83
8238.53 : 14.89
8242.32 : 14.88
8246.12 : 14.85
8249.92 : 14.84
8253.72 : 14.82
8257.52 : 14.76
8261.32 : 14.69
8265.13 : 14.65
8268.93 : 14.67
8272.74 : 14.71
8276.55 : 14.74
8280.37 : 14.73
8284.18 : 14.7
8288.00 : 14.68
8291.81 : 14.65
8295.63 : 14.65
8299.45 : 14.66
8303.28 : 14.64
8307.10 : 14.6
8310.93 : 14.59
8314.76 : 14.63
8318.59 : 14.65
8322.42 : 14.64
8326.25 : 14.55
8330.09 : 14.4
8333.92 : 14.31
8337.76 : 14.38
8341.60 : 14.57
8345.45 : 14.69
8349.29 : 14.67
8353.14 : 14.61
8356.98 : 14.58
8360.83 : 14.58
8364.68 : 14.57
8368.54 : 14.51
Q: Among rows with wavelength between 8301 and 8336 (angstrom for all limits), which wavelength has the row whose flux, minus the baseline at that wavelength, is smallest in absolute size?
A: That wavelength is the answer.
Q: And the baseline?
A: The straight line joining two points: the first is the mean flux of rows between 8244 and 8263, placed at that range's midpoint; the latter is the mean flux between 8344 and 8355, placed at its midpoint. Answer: 8318.59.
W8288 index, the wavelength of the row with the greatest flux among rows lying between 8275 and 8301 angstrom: 8276.55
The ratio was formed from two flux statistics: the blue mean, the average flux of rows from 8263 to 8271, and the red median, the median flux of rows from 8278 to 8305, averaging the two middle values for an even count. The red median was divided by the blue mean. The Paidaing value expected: 1.000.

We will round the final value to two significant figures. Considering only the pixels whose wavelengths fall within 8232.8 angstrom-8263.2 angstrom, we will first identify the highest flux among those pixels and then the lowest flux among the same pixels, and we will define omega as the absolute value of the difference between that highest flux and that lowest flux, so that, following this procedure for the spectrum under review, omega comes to 0.20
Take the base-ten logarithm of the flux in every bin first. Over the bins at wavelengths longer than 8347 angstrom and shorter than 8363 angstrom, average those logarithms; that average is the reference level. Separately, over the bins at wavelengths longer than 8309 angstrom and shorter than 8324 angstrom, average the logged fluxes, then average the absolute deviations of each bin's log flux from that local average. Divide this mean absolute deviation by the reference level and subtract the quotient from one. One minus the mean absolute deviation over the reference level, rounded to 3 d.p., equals 1.000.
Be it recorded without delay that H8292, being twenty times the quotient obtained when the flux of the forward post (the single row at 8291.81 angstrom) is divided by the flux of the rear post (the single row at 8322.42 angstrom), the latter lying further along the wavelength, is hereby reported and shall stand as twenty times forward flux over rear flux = 20.0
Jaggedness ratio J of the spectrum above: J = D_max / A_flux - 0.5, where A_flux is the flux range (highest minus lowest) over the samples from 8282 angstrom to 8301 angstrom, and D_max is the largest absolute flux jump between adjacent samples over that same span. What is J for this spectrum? 0.10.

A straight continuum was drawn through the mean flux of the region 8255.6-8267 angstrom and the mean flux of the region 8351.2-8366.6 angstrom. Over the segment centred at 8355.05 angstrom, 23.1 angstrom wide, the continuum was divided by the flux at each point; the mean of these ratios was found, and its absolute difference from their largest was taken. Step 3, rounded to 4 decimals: 0.0024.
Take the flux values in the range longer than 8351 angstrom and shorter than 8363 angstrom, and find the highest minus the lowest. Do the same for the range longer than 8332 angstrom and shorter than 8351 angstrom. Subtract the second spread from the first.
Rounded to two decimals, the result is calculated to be -0.35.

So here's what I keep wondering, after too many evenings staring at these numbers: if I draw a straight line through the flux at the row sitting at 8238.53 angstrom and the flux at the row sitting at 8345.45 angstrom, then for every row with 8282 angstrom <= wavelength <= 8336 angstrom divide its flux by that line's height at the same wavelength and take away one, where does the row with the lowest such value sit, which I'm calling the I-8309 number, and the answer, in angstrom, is 8333.92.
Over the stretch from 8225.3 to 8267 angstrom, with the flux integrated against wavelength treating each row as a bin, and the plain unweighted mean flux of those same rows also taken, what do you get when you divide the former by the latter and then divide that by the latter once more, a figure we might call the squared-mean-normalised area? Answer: 2.8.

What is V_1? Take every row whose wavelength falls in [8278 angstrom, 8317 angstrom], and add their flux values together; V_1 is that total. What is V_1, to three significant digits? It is 147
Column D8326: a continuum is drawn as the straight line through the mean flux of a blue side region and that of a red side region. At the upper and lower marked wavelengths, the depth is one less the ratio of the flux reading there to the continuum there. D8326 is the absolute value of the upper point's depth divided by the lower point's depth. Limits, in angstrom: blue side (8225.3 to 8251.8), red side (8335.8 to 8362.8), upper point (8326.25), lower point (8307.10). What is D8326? 1.1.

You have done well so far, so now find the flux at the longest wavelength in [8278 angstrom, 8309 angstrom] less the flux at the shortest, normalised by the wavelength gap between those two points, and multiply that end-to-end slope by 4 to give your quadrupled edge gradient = -0.019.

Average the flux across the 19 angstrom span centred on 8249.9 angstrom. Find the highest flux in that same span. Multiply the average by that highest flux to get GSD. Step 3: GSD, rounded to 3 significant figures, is 221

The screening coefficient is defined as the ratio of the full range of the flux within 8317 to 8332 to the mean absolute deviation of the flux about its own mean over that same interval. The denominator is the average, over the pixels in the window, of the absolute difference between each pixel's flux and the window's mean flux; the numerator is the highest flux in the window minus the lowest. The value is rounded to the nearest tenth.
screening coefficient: 2.9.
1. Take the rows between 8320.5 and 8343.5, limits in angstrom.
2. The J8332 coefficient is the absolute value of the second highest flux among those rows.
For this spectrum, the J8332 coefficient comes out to 14.6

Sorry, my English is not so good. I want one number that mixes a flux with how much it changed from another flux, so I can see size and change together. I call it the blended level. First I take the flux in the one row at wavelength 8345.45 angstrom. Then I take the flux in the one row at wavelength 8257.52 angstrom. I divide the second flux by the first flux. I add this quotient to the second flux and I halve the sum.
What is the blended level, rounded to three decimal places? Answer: 7.882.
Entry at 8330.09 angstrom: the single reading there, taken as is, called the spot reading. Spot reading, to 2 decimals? 14.40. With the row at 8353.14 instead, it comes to 14.61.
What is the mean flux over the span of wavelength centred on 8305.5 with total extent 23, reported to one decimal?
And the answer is 14.6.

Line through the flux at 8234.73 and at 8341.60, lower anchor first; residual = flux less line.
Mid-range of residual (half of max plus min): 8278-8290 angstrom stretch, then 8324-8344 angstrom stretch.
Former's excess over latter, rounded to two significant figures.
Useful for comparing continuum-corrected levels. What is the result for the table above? 0.13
